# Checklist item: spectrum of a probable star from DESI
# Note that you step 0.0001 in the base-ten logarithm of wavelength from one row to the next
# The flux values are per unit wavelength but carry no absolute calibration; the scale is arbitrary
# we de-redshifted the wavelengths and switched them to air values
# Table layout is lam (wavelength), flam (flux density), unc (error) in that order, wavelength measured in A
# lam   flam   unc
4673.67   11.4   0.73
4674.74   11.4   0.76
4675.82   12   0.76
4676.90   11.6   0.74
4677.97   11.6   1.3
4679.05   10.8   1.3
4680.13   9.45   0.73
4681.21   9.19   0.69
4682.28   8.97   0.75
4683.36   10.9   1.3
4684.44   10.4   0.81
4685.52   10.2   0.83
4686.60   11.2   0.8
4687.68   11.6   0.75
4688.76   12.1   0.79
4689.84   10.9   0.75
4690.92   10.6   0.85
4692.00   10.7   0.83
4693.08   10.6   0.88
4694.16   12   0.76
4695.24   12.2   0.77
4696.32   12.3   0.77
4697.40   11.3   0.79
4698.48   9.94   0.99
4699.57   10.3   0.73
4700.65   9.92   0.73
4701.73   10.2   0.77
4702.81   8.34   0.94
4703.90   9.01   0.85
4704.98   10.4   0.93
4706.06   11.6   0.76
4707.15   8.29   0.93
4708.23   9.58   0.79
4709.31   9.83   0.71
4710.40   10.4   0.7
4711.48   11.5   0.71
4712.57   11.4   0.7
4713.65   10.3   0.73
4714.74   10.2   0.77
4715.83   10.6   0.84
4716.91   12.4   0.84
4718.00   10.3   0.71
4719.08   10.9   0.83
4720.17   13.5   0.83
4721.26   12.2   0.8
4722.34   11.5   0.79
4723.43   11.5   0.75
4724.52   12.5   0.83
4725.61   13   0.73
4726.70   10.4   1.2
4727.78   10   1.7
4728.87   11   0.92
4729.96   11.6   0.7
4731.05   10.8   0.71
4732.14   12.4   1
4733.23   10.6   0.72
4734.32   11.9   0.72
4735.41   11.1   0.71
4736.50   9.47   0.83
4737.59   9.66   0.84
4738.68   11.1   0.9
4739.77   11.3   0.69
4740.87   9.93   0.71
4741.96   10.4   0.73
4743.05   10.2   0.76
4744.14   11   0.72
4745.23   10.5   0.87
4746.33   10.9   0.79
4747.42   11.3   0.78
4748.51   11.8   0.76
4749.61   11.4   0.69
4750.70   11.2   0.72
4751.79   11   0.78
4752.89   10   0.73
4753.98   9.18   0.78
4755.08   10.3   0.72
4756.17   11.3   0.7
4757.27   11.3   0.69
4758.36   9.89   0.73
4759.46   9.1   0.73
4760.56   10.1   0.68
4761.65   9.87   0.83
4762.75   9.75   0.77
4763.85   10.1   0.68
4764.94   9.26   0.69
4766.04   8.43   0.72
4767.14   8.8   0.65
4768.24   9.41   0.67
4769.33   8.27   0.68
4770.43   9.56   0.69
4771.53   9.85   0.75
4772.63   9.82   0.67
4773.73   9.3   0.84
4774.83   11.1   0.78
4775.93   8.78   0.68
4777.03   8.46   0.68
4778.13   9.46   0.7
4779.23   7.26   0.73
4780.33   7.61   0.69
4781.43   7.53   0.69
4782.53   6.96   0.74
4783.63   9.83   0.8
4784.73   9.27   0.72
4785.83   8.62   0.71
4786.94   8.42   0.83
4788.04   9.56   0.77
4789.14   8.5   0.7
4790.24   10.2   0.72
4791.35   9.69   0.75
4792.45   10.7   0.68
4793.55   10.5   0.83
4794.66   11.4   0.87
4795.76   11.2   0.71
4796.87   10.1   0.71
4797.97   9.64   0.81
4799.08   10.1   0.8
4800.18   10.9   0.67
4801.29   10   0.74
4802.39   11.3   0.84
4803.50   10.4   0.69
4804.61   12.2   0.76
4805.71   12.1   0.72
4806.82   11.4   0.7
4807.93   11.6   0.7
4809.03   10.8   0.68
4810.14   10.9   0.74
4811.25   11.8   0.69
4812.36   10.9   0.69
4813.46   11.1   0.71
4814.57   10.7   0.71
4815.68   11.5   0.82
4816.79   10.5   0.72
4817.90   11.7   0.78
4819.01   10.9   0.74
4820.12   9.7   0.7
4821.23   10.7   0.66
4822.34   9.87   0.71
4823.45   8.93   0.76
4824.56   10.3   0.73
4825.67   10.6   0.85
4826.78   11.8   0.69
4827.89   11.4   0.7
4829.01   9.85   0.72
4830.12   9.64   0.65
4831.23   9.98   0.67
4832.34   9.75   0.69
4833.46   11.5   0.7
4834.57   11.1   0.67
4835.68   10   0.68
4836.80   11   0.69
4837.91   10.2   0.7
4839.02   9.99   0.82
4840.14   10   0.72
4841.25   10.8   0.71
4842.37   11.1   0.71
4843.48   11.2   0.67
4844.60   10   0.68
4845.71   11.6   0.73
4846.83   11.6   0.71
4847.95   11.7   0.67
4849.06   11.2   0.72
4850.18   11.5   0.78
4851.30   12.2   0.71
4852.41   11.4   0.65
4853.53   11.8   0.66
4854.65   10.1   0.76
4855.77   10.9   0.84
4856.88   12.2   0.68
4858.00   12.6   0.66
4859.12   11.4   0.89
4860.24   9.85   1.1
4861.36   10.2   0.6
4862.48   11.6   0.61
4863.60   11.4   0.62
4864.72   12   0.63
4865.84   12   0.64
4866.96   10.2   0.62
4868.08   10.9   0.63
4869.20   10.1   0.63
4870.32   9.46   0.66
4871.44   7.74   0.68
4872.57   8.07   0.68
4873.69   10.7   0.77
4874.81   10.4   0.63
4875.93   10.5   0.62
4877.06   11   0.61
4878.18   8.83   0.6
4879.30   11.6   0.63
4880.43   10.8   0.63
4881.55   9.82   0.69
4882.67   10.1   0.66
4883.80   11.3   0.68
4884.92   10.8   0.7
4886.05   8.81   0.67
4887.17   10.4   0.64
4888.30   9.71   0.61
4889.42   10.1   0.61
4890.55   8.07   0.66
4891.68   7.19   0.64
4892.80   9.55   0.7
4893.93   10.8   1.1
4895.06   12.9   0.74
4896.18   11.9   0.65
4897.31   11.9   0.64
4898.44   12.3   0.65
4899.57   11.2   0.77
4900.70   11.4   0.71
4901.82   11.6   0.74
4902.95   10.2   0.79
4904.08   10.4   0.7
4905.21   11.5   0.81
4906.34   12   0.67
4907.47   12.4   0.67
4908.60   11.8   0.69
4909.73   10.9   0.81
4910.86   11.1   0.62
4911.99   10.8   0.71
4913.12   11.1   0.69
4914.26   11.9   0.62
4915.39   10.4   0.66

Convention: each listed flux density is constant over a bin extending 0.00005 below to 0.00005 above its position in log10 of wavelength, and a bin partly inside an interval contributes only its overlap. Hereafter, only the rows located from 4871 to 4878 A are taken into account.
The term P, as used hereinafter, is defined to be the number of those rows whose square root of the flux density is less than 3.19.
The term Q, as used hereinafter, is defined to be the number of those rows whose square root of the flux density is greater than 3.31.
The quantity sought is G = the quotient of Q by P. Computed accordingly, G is 0.5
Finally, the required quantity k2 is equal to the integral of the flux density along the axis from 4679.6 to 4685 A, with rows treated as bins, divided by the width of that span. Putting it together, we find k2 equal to 9.8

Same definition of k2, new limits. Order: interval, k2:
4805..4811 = 11.4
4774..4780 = 9.0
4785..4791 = 9.1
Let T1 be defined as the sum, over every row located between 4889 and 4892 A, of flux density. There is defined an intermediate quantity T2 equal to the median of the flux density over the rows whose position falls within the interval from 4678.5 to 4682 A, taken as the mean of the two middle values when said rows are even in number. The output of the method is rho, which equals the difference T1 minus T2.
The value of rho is 15.9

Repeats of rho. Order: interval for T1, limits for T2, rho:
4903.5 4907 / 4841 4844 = 22.8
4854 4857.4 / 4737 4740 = 22.1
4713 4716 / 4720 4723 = 18.9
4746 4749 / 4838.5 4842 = 24.0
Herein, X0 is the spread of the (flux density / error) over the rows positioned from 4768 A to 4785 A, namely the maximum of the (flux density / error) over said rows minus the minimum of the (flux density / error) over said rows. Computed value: 5.25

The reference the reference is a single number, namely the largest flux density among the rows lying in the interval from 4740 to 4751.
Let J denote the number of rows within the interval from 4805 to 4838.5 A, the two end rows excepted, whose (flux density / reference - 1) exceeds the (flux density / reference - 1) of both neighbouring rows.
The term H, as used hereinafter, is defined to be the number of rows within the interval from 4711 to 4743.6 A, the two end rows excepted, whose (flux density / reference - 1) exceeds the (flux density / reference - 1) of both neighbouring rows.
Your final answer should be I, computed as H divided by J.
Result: 0.80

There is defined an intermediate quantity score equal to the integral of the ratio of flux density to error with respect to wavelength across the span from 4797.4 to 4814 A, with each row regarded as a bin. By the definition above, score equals 252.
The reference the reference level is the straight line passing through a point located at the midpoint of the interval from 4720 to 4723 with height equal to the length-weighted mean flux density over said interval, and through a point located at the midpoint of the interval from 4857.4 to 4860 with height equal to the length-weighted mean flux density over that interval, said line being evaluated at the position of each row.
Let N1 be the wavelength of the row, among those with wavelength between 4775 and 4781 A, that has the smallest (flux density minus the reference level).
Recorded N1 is 4779.23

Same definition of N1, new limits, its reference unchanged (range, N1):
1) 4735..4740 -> 4736.50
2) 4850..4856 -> 4854.65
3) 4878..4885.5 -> 4878.18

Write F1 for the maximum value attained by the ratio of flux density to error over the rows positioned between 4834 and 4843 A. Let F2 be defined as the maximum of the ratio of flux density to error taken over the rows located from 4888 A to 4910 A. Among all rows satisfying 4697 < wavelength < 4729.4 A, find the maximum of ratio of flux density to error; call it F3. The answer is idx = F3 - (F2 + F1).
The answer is -17.7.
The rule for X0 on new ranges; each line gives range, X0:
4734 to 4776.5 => 5.46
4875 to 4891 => 6.19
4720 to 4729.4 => 11.93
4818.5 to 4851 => 5.71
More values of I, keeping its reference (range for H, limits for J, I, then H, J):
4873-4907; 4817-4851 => 1.14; 8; 7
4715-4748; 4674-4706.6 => 1.29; 9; 7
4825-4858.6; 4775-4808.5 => 0.80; 8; 10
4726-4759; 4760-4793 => 0.78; 7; 9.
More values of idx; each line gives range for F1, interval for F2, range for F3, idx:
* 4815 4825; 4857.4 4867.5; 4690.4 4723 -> -19.0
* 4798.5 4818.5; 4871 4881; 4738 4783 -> -19.0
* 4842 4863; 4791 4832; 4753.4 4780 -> -19.8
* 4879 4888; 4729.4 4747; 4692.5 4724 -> -18.7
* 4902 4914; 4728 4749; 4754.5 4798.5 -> -18.7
